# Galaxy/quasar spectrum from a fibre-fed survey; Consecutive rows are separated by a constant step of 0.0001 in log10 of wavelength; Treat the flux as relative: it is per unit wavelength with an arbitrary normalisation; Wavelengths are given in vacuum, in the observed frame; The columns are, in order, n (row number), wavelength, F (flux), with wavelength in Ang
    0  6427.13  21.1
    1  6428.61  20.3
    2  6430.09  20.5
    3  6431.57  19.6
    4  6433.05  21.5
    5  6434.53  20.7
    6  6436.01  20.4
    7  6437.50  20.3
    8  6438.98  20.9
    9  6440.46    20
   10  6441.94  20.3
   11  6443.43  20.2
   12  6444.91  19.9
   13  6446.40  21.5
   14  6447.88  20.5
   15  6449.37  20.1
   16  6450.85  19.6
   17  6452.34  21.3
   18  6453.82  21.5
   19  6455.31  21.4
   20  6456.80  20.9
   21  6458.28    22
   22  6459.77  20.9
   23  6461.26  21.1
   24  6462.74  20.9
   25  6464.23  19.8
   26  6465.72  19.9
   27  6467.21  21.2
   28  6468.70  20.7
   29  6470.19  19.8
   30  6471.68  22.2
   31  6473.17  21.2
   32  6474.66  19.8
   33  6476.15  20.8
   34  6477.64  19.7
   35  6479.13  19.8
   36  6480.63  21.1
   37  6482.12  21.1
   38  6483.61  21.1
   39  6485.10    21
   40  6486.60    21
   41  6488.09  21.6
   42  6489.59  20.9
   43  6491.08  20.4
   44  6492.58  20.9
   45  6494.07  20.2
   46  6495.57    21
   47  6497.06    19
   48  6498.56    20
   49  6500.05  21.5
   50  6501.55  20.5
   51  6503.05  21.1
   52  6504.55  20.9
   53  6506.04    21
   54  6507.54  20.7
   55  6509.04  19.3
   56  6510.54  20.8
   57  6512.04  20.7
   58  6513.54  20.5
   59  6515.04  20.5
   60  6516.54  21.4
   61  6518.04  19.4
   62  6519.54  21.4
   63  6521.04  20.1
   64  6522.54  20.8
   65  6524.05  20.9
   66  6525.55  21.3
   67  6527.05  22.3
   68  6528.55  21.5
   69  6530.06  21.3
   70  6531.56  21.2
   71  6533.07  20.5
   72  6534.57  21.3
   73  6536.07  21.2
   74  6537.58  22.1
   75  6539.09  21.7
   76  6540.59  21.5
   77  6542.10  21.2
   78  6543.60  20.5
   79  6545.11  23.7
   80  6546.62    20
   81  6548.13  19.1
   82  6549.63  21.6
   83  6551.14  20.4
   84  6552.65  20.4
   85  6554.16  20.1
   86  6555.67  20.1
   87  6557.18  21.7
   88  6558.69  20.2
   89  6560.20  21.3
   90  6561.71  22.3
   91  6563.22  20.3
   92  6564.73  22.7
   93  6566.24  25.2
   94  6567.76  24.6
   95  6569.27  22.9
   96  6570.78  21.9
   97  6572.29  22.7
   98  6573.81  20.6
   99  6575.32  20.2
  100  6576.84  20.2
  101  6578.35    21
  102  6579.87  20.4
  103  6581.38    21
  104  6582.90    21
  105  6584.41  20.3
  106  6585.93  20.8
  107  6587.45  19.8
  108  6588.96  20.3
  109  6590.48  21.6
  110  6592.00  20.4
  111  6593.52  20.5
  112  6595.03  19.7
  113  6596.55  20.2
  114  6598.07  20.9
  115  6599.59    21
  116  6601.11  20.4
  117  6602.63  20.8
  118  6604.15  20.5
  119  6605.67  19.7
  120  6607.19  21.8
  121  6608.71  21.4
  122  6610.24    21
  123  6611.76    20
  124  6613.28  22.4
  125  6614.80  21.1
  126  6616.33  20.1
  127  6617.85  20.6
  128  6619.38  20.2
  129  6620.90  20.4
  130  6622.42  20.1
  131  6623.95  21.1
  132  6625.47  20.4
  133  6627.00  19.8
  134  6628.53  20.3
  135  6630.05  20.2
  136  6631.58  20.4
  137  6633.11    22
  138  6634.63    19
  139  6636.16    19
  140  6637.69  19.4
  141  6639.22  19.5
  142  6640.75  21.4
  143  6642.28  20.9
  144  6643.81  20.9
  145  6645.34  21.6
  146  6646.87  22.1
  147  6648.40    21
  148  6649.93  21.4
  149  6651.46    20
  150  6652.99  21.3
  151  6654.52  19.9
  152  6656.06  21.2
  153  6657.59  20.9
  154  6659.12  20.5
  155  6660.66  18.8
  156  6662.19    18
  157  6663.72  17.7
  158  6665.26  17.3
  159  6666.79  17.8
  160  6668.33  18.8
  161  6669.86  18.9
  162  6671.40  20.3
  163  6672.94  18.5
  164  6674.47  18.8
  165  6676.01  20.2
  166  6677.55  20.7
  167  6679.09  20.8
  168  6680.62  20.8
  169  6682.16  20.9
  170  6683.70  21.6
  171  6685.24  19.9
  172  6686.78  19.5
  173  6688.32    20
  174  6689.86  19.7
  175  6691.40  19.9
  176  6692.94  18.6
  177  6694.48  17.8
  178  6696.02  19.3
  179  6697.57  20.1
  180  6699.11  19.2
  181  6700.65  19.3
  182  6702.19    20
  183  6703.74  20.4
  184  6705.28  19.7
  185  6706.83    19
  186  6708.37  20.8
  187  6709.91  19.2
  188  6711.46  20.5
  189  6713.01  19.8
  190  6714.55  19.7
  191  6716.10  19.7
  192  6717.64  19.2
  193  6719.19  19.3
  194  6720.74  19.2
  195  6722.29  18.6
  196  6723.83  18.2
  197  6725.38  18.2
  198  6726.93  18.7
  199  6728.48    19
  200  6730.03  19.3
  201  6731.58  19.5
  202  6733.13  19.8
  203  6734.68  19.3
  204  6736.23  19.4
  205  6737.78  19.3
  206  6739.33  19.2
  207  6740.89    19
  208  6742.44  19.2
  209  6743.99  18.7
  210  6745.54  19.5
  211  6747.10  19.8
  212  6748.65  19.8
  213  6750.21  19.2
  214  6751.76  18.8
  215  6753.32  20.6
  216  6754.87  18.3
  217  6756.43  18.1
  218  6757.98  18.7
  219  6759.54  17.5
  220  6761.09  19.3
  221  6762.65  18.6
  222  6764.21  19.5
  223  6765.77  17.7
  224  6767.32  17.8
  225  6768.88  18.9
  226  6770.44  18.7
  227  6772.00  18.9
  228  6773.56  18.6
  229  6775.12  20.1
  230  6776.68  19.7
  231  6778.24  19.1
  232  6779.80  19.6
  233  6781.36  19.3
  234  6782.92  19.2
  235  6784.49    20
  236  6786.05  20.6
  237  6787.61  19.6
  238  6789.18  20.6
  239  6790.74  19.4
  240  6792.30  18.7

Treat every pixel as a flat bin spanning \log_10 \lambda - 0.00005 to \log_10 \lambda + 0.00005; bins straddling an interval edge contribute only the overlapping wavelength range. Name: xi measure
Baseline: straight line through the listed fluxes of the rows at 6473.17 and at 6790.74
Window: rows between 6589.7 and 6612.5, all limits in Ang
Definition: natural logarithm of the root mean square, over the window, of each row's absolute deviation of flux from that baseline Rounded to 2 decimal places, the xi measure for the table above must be -0.43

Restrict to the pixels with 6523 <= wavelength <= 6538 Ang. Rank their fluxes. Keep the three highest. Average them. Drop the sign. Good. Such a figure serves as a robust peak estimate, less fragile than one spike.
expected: 22.0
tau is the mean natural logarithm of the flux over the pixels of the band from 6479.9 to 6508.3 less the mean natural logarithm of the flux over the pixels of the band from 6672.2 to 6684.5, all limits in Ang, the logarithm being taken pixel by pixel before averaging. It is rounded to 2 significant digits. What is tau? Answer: 0.025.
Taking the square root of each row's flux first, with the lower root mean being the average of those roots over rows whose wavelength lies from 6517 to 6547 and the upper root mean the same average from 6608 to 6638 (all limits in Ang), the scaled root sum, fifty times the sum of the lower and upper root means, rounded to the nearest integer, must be 456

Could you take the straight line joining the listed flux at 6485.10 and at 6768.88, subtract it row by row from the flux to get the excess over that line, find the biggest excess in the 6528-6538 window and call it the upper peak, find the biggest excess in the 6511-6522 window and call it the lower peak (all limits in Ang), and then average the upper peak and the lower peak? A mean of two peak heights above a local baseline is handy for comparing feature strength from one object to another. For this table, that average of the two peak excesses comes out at 1.1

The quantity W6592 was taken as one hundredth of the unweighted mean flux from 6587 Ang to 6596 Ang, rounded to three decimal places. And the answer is 0.204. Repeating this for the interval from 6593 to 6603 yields 0.205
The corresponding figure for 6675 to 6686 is 0.207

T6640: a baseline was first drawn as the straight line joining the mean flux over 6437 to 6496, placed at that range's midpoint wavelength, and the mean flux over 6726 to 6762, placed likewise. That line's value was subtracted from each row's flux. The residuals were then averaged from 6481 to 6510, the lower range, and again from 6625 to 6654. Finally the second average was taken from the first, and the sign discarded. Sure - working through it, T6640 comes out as 0.68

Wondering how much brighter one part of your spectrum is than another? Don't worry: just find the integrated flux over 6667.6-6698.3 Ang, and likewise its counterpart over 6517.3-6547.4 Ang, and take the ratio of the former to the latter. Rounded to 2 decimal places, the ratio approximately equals 0.95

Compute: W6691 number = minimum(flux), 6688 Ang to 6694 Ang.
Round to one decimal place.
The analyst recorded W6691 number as 18.6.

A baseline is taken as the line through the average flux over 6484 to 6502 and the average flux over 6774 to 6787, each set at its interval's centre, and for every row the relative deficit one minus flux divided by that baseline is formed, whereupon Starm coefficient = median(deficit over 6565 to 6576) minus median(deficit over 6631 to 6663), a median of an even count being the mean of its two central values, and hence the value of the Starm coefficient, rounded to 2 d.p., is -0.08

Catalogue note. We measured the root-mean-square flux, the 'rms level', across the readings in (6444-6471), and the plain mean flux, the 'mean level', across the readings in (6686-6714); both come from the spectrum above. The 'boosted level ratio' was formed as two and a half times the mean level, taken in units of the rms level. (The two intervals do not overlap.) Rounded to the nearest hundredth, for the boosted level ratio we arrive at 2.36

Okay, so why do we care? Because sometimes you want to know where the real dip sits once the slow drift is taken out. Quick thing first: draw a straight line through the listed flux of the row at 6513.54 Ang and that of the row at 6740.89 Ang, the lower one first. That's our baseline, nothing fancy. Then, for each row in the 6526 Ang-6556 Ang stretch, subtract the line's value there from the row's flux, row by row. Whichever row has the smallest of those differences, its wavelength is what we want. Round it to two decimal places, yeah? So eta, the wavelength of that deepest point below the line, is 6548.13 Ang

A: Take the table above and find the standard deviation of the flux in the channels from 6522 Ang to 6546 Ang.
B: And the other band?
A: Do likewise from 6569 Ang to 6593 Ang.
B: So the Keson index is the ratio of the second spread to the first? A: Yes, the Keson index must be 1.16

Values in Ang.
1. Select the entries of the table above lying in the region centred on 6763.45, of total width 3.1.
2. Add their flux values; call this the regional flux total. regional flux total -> 38.1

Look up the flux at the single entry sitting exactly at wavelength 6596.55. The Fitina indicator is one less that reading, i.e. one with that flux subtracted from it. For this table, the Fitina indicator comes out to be -19.2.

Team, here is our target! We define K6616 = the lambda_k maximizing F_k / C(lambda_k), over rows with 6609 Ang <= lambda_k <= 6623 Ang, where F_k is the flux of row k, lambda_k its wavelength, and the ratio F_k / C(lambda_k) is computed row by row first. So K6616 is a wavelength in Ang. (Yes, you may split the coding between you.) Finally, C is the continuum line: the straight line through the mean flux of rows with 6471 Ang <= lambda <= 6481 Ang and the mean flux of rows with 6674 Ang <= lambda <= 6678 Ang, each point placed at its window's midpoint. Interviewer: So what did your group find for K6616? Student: 6613.28 Ang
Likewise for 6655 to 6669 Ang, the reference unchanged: 6656.06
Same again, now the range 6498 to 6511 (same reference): 6500.05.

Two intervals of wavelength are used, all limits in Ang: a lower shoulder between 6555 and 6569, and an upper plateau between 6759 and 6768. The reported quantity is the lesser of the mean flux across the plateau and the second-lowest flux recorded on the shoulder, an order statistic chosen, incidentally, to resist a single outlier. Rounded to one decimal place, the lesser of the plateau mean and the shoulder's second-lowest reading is 18.4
